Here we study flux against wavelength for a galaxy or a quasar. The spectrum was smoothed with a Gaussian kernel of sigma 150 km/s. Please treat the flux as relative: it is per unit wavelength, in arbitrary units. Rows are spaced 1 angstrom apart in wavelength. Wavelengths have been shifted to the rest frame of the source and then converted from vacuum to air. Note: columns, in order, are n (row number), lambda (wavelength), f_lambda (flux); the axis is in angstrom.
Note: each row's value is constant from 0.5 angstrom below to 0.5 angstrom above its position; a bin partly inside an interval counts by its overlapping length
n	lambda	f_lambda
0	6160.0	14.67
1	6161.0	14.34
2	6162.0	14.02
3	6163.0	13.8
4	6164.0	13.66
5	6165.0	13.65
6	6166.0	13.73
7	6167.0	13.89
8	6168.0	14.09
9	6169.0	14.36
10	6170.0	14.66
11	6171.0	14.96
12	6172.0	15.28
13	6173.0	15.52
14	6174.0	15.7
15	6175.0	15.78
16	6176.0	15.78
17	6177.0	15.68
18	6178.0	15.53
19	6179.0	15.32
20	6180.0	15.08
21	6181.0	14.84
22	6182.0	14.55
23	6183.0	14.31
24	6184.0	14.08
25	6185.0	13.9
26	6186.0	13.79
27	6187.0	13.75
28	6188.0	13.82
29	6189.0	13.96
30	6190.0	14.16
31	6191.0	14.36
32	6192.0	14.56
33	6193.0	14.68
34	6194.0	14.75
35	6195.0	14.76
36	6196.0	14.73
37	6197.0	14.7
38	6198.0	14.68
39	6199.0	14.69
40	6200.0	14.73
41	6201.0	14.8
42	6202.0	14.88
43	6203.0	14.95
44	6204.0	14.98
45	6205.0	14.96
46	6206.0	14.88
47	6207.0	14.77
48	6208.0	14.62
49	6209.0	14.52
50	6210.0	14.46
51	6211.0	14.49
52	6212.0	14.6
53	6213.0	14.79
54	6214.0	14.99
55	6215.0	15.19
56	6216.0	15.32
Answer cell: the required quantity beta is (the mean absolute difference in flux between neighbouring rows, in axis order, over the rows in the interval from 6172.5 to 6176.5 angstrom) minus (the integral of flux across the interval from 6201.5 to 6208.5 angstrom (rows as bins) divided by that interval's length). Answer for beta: -14.8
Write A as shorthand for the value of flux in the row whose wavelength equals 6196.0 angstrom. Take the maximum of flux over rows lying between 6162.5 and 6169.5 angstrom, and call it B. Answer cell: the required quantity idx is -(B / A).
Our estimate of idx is -0.97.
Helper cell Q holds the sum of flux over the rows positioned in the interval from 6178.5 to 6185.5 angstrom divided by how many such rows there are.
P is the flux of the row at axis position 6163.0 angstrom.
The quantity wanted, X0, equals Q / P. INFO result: 1.06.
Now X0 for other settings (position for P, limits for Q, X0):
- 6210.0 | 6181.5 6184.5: 0.99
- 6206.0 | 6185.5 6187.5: 0.93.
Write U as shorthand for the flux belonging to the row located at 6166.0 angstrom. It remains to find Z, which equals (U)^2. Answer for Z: 189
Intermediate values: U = 13.73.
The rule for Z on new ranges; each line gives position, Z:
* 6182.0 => 212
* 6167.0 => 193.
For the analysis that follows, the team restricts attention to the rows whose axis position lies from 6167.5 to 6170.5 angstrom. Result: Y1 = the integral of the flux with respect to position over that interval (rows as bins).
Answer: 43.1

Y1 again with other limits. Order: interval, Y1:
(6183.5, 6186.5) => 41.8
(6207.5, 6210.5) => 43.6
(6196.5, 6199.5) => 44.1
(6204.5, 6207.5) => 44.6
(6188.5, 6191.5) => 42.5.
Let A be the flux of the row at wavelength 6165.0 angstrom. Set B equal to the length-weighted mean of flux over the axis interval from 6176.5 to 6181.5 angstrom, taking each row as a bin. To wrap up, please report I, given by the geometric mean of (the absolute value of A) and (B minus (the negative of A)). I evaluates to 19.9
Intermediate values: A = 13.65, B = 15.3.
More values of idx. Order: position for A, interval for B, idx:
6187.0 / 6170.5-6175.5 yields -1.15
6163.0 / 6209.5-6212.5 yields -1.06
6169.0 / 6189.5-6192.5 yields -1.01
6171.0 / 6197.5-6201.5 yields -0.99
